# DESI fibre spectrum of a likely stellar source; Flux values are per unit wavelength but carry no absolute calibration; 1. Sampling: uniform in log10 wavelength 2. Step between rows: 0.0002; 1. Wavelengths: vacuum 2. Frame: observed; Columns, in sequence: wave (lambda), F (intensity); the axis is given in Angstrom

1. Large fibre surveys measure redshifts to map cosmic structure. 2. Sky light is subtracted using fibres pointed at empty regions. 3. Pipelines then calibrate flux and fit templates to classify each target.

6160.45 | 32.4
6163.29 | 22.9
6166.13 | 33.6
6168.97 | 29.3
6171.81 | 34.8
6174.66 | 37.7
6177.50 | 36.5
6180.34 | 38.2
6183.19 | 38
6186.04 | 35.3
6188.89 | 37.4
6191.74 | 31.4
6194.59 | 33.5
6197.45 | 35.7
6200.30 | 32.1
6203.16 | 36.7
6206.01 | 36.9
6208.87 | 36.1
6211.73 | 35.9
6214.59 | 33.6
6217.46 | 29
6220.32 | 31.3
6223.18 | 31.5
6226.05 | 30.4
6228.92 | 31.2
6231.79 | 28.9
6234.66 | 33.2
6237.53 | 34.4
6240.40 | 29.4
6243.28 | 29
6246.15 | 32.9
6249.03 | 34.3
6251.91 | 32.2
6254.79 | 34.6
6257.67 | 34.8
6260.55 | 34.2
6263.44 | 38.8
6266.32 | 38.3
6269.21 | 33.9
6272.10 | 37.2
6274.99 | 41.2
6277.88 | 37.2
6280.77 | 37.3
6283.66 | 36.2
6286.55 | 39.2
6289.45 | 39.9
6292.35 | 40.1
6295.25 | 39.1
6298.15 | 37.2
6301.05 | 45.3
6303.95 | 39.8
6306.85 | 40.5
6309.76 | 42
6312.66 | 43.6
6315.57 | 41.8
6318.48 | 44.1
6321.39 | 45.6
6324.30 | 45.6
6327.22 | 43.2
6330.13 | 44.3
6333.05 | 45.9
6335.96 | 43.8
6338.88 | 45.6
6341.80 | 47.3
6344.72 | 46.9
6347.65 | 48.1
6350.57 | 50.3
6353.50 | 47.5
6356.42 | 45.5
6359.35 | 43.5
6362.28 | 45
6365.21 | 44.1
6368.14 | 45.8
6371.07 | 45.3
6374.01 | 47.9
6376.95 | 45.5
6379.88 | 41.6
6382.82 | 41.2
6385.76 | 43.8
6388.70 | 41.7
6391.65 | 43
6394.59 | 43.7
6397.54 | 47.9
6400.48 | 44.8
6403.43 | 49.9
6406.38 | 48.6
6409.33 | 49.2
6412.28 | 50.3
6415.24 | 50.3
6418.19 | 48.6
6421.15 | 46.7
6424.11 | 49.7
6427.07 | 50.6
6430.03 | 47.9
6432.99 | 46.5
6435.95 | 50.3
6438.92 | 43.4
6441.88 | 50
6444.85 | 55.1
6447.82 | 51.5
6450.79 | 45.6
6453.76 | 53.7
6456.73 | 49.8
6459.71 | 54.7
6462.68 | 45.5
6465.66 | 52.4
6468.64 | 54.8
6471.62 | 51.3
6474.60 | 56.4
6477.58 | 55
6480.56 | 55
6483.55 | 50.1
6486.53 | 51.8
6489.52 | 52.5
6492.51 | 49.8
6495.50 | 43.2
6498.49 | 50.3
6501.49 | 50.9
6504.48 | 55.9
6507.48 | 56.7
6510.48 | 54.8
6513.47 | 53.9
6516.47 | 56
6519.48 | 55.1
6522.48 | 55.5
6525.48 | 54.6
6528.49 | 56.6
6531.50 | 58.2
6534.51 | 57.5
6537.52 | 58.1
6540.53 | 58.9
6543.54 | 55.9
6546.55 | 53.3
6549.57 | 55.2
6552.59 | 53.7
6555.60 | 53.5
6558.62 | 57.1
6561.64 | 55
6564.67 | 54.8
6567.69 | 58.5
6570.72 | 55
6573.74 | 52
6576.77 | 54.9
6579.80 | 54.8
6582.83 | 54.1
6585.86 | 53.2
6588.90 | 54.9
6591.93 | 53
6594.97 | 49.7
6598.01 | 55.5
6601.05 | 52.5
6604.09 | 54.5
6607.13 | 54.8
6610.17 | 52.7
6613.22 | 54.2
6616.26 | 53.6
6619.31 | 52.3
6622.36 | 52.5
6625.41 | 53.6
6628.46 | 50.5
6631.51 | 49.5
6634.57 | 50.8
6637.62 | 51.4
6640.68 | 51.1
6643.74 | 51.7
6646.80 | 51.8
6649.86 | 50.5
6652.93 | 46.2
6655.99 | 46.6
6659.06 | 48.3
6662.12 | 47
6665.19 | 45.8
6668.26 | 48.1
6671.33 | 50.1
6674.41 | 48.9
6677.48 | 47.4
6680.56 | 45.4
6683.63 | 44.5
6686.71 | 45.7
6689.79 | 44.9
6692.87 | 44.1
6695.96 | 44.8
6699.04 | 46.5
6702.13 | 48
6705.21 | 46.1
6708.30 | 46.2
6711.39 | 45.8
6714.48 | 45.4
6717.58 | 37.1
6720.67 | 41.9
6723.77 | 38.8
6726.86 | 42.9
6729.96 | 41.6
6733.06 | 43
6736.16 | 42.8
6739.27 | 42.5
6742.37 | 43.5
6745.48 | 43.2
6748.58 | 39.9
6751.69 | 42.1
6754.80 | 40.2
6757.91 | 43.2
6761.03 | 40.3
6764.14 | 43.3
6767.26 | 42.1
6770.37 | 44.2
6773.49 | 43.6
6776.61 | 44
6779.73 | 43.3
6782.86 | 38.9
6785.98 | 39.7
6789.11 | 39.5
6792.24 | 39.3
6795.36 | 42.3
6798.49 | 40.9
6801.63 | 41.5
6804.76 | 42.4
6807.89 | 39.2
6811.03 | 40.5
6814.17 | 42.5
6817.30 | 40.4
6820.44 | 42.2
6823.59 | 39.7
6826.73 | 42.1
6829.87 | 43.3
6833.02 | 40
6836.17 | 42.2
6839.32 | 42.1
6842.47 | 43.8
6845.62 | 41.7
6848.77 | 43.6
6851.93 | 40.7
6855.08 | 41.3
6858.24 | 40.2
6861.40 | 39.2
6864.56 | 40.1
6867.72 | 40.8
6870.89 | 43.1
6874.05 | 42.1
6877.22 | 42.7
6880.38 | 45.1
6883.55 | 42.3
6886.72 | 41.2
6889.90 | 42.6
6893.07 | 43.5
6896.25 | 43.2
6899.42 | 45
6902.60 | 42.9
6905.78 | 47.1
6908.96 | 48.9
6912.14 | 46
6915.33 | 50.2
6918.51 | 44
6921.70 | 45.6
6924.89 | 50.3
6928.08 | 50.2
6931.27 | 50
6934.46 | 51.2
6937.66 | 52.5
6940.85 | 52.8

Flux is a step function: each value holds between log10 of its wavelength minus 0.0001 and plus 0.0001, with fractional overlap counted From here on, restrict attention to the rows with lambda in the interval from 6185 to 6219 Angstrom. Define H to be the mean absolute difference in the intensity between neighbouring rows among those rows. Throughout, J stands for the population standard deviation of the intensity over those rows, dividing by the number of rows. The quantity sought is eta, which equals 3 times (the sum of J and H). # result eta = 15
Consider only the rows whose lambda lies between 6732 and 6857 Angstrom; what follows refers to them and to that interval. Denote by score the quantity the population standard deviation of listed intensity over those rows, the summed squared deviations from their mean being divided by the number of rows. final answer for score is 1.5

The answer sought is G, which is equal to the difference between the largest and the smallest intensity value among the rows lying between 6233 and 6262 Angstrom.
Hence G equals 5.8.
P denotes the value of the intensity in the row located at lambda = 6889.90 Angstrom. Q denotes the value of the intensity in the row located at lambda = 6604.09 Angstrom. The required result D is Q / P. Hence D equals 1.28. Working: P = 42.6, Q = 54.5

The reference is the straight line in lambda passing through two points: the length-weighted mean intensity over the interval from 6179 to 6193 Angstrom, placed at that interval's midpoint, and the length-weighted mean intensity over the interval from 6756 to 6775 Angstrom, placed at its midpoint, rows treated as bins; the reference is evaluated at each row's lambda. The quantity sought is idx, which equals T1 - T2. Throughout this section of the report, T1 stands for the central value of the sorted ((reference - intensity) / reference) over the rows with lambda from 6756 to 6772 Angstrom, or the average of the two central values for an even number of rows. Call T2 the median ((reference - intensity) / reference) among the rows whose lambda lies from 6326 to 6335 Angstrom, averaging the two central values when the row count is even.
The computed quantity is 0.16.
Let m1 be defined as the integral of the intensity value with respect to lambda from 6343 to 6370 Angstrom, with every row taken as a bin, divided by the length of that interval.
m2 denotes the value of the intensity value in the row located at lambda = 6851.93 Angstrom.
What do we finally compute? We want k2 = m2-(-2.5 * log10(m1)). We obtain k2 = 45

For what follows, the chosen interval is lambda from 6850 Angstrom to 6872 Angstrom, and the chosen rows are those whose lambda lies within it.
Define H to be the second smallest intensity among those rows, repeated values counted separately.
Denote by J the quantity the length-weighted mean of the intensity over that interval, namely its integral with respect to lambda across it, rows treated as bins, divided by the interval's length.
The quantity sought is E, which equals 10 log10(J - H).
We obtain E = -2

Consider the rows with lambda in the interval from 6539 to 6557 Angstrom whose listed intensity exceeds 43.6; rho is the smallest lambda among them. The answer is 6540.53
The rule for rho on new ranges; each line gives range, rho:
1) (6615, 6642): 6616.26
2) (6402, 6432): 6403.43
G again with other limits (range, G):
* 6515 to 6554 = 5.6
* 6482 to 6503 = 9.3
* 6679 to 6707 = 3.9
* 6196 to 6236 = 8.0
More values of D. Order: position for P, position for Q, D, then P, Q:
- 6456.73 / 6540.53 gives 1.18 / 49.8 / 58.9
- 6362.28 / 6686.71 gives 1.02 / 45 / 45.7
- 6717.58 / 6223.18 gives 0.85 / 37.1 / 31.5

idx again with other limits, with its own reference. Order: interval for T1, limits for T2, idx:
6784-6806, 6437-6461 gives 0.35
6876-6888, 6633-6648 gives 0.28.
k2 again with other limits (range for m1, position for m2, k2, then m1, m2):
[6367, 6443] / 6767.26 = 46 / 47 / 42.1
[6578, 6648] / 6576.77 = 59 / 53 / 54.9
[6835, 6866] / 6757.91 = 47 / 41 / 43.2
